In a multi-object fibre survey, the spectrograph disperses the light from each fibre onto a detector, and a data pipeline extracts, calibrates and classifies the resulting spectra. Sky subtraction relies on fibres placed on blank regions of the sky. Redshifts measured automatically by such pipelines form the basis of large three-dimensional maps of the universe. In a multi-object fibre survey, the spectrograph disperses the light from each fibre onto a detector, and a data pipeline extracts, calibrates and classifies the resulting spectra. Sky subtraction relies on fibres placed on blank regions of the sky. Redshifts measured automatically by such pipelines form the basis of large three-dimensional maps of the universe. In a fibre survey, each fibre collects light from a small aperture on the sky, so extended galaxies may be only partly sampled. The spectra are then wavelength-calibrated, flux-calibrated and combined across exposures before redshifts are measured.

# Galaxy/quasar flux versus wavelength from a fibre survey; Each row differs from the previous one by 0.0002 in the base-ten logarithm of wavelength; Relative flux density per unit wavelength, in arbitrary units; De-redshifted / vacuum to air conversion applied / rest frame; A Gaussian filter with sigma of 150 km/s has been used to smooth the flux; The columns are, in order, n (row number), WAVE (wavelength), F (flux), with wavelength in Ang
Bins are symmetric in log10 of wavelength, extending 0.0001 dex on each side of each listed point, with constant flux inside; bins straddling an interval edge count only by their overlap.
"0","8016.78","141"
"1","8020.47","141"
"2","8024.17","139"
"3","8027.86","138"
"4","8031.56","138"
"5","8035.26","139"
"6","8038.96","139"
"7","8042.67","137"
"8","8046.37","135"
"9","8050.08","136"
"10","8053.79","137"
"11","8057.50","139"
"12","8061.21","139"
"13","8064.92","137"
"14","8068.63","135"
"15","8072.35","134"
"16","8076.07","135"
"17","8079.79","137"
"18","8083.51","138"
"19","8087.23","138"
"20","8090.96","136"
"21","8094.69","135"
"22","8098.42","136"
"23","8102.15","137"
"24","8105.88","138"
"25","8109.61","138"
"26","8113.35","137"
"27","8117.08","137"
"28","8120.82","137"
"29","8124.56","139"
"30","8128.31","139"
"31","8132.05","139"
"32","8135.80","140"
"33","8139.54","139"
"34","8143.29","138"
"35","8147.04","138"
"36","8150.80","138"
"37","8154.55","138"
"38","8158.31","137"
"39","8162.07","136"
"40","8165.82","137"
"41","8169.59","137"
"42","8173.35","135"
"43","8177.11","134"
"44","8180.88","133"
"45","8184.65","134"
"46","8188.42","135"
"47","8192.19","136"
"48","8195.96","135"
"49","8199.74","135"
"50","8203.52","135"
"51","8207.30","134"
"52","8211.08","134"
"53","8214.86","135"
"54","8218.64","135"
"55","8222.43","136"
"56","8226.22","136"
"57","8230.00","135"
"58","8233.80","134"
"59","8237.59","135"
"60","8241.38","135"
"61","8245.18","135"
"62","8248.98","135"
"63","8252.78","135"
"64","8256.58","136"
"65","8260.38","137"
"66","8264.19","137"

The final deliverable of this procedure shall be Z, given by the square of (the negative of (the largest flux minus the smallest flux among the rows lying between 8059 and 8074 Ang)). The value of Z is 25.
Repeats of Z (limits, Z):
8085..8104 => 9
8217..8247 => 4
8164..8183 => 16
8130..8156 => 4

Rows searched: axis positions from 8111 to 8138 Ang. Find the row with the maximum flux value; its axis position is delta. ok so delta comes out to 8135.80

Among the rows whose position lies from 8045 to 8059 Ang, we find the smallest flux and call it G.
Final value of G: 135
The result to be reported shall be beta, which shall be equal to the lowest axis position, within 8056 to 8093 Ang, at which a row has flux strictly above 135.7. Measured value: 8057.50 Ang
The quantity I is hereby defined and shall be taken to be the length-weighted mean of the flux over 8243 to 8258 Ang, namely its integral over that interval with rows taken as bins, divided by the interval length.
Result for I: 135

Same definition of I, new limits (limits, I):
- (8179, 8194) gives 134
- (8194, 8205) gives 135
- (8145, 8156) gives 138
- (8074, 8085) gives 137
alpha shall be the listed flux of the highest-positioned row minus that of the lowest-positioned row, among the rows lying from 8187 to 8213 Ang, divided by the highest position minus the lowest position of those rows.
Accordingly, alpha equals -0.044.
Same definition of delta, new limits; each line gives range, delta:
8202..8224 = 8222.43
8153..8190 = 8154.55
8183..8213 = 8192.19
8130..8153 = 8135.80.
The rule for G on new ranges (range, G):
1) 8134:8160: 137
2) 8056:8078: 134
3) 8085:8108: 135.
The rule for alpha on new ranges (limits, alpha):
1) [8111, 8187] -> -0.042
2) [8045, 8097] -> 0.000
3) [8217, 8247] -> 0.000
